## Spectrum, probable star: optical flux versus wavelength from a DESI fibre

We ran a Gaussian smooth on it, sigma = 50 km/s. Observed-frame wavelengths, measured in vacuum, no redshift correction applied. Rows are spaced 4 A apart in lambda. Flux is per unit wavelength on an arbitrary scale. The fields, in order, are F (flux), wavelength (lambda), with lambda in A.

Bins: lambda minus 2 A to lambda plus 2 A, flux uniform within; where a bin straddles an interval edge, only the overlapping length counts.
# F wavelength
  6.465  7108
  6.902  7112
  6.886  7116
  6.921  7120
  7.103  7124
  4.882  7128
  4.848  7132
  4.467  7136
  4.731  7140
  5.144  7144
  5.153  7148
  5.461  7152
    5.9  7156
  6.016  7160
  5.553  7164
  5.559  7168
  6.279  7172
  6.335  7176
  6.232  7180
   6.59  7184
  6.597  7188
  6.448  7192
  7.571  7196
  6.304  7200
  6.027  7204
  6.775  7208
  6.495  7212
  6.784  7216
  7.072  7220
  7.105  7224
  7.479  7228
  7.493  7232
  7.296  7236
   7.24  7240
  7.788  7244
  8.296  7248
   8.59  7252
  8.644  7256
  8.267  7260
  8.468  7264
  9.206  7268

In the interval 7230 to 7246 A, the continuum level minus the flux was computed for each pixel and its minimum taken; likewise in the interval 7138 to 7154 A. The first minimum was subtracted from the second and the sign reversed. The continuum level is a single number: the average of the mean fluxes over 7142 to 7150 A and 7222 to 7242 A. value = -2.3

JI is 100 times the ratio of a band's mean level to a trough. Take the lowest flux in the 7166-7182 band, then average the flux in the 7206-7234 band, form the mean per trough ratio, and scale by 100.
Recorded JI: 126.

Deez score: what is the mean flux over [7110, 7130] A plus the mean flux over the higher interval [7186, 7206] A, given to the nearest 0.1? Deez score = 13.1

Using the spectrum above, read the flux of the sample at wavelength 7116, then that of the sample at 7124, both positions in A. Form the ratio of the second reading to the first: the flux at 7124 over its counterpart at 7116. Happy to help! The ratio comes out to 1.03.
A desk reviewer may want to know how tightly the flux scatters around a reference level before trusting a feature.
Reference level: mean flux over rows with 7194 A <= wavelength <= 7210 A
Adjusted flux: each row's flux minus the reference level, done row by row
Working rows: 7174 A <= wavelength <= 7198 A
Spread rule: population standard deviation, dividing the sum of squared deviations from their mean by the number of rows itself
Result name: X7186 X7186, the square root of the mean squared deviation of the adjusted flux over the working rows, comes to 0.44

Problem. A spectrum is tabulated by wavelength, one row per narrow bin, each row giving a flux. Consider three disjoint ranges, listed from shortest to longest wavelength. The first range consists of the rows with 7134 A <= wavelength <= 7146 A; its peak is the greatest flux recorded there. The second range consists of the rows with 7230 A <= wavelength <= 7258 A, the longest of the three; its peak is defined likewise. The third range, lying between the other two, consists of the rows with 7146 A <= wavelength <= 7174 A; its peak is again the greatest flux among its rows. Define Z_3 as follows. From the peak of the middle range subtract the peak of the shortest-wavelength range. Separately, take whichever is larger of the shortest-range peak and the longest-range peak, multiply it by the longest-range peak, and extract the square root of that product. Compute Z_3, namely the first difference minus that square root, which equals -7.5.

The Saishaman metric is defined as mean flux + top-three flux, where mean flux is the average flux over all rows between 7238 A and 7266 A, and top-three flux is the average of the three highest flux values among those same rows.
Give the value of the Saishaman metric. 16.8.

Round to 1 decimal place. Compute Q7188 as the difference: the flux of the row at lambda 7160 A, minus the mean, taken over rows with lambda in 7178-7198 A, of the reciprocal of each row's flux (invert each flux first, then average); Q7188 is 5.9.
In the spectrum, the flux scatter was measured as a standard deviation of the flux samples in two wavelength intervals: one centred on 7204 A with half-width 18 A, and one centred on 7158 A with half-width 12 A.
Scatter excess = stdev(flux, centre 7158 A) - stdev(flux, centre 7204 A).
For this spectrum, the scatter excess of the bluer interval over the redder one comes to -0.14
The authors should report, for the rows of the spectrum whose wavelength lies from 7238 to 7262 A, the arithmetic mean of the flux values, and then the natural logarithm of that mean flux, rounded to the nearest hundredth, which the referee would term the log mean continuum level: 2.10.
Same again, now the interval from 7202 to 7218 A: 1.87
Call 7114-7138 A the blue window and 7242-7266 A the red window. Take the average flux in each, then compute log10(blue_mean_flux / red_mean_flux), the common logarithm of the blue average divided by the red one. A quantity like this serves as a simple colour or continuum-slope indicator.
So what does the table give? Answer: -0.15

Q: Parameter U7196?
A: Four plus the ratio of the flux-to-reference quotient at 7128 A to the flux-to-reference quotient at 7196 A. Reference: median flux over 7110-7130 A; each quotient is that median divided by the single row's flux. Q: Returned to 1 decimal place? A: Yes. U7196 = 5.6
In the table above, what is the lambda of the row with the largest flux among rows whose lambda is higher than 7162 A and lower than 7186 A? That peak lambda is 7184 A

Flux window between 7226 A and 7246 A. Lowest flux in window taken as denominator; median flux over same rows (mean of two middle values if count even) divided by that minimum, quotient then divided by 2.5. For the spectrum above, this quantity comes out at 0.413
